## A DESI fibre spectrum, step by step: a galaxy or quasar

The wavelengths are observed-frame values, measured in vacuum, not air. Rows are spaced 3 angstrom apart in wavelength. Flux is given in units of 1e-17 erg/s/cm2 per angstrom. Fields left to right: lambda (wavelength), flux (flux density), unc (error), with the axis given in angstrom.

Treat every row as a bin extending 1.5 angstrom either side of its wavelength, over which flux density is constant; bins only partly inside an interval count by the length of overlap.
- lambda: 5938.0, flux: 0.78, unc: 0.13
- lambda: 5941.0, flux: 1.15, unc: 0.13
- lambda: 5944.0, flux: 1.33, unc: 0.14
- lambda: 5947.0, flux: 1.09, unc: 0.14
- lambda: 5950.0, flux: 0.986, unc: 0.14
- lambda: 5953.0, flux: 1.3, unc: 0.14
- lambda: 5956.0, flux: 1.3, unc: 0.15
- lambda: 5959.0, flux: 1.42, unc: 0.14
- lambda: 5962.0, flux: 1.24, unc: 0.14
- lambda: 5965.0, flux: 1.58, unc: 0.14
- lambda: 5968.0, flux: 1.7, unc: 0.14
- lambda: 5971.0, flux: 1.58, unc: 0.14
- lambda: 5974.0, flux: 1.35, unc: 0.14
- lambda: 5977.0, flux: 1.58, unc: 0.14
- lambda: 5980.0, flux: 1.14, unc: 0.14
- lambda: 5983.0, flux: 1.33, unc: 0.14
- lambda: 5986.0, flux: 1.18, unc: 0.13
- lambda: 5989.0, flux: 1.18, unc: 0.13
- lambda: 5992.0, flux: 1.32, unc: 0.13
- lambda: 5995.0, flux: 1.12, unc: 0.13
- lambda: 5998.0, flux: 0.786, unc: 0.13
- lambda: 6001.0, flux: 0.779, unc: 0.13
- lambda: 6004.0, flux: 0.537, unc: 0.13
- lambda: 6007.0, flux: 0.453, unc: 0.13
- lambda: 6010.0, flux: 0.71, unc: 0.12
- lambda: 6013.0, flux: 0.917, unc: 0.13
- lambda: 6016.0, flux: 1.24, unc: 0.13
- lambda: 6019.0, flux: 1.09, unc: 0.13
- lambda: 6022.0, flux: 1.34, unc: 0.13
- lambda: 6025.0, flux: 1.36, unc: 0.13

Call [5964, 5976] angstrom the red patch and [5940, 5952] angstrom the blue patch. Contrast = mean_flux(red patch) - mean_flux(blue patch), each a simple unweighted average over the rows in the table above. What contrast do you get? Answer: 0.4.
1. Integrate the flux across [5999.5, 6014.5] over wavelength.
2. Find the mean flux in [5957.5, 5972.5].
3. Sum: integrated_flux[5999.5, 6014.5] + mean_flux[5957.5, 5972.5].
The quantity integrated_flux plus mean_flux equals 11.7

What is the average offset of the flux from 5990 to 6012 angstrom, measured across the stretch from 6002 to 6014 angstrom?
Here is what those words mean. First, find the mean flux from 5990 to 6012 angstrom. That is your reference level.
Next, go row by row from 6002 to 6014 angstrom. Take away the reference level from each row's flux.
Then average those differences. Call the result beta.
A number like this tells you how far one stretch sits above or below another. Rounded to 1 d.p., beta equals -0.2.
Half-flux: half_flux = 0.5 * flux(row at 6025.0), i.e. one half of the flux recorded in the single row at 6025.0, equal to 0.68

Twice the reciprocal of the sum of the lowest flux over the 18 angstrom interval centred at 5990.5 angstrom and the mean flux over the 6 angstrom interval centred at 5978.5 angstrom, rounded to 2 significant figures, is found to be 0.93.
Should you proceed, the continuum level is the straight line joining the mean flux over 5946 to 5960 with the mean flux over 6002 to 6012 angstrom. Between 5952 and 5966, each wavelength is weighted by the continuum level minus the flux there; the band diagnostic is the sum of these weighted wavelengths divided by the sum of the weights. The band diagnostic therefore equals 5961.3 angstrom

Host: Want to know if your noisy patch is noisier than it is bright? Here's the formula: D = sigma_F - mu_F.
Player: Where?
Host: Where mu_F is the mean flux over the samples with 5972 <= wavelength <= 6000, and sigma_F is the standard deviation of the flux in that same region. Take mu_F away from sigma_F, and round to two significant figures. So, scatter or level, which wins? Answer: -1.0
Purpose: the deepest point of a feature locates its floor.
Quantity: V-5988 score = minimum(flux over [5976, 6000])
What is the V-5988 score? 0.786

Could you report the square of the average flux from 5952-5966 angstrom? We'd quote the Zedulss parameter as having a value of 1.9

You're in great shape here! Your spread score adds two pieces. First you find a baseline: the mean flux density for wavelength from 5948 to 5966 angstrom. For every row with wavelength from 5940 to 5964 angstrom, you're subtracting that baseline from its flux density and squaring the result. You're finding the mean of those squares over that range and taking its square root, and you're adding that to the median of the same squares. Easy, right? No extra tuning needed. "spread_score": 0.16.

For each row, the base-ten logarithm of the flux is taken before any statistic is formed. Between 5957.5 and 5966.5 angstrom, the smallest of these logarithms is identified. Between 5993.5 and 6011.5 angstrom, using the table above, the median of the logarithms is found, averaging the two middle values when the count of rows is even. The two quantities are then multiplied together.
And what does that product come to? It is -0.012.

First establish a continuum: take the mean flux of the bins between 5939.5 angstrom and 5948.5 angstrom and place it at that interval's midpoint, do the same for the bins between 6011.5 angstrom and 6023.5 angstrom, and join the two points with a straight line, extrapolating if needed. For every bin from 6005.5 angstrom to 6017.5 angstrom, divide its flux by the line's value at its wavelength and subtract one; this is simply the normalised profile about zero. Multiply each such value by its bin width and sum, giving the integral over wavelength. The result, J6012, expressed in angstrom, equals -3.3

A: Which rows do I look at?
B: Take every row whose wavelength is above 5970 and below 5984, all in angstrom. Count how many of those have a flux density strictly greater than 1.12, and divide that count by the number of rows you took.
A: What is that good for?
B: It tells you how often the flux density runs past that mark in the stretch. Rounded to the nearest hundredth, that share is 1.00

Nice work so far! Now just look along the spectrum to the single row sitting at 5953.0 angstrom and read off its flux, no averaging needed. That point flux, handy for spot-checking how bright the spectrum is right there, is 1.3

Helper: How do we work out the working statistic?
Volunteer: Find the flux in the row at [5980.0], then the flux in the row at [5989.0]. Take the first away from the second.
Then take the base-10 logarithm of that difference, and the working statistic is -1.4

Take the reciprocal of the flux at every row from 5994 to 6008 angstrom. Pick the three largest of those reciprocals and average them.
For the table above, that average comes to 1.8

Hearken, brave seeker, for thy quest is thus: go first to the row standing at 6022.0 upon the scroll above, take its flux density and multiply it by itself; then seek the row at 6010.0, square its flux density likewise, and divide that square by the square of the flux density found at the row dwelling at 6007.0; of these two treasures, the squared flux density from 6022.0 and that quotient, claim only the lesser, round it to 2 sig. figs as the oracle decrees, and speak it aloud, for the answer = 1.8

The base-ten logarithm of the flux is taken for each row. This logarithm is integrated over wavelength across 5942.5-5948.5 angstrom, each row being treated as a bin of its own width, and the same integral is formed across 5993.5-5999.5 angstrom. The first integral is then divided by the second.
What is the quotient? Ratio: -2.9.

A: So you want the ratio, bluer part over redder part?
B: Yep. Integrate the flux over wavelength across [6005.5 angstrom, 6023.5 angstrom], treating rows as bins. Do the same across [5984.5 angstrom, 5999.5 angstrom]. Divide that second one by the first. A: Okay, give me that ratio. 1.0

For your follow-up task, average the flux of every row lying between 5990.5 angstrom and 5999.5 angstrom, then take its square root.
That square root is 1.04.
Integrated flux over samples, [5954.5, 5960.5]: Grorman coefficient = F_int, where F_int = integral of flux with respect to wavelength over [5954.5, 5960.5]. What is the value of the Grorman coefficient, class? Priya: 8.2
